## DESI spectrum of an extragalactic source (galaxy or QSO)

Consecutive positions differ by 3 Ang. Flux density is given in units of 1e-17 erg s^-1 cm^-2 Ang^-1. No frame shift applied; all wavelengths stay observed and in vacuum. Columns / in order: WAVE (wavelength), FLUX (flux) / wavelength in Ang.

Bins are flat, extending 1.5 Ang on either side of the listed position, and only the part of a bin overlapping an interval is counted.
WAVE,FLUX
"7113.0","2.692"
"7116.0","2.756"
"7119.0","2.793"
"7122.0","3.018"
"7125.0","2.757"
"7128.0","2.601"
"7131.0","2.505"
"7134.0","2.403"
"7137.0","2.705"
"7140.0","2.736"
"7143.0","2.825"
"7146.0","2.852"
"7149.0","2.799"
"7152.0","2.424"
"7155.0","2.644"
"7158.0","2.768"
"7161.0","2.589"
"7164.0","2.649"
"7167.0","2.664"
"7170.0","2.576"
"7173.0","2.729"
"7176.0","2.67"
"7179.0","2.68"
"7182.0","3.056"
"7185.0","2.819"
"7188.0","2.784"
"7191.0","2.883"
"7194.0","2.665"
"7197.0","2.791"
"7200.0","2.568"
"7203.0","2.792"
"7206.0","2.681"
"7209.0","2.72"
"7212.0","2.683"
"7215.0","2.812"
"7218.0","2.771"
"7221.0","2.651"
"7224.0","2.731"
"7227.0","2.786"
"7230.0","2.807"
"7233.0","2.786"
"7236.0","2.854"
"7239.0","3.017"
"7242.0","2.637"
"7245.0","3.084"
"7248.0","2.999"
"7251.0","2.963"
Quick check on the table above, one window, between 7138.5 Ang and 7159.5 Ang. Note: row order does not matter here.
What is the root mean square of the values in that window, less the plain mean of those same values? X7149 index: 0.0034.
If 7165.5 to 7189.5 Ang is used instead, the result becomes 0.0034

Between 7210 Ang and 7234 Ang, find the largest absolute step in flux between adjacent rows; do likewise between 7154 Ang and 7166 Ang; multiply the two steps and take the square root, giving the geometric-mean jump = 0.152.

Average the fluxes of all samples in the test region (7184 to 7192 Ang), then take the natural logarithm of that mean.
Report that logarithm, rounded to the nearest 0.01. 1.04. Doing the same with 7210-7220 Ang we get 1.01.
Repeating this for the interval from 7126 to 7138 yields 0.94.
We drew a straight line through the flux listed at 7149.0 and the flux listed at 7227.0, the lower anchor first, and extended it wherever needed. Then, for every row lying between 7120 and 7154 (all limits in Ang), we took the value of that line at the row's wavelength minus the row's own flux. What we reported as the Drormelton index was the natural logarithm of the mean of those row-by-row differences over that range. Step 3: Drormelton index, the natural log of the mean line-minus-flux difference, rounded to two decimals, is -2.23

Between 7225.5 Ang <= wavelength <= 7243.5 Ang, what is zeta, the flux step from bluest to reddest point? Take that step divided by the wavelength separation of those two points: -0.010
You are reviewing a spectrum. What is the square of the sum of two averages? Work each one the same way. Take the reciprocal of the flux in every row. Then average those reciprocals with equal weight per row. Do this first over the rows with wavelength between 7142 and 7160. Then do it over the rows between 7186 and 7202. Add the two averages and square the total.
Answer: 0.540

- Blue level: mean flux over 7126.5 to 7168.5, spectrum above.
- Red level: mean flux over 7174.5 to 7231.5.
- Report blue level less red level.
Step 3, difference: -0.10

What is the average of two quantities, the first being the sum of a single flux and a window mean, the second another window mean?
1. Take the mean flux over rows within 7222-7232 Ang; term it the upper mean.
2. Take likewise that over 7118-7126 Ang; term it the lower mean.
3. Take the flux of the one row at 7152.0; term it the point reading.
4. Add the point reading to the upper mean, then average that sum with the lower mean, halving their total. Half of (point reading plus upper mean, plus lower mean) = 4.03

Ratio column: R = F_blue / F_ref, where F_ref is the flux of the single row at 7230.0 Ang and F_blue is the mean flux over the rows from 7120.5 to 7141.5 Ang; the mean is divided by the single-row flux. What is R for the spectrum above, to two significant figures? 0.95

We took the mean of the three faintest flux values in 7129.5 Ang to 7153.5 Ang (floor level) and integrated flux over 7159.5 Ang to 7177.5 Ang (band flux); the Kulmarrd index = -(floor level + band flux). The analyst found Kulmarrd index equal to -50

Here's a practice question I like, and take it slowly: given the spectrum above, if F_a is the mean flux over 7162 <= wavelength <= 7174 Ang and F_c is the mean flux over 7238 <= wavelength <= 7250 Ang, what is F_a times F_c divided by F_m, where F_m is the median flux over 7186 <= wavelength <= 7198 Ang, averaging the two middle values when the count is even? 2.79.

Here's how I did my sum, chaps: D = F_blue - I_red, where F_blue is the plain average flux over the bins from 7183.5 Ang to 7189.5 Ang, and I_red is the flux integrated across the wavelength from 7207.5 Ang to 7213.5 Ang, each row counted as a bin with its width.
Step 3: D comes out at -13.4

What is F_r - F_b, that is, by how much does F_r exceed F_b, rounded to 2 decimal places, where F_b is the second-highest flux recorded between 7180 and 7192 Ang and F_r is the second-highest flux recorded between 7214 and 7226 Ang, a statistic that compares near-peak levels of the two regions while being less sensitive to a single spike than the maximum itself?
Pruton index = -0.11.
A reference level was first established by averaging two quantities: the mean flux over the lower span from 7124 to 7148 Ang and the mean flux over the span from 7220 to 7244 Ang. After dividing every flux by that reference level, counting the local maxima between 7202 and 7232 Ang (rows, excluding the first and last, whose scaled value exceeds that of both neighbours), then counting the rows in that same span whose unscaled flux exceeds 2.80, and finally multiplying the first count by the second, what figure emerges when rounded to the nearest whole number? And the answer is 4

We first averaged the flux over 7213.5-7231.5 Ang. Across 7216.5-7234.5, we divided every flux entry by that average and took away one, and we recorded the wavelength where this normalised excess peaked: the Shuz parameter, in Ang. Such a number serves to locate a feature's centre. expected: 7230.0 Ang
